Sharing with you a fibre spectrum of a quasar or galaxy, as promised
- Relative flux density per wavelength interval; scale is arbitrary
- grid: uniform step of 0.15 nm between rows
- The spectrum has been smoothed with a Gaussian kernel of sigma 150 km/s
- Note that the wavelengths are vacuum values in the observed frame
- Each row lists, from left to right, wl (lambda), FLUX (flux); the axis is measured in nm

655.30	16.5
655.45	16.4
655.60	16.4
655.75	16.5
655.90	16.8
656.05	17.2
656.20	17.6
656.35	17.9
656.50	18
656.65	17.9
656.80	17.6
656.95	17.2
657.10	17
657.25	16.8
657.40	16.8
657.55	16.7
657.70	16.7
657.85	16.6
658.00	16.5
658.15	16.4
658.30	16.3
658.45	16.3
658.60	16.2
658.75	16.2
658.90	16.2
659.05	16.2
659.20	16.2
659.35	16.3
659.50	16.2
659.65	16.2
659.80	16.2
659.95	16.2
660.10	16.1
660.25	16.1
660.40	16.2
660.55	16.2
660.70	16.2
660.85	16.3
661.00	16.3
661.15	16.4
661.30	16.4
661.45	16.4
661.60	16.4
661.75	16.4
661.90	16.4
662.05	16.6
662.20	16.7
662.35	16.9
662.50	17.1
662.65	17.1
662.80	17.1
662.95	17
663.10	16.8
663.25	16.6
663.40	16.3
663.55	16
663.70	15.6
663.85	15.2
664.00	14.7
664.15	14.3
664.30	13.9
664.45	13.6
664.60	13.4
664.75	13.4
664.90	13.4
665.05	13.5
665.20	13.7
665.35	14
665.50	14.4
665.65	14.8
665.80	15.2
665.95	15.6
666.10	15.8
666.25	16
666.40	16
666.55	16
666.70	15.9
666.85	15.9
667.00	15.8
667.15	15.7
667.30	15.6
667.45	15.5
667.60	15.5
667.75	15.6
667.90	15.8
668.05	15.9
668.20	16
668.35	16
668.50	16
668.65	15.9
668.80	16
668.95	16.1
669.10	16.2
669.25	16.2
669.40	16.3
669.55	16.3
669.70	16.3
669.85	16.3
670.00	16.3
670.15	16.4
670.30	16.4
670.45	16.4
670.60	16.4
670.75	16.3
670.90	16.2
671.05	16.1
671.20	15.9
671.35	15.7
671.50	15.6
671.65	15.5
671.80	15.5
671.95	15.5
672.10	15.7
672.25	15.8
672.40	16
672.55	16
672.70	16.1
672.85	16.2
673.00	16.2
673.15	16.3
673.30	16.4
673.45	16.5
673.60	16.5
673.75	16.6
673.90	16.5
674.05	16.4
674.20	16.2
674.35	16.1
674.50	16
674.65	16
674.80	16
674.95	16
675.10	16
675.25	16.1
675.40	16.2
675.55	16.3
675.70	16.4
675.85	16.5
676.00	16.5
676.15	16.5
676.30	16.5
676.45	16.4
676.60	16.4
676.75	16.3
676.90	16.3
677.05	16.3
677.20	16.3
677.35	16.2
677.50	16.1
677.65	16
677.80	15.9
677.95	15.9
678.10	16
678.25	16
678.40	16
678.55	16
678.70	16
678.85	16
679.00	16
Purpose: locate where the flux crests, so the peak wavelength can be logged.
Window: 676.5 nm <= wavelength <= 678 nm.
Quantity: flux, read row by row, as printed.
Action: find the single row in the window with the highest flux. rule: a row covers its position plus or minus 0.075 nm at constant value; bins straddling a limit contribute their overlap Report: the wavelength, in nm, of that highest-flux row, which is 676.60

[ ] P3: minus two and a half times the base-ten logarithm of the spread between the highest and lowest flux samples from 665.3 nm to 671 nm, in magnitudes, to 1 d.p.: -1.0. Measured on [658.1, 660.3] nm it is 1.3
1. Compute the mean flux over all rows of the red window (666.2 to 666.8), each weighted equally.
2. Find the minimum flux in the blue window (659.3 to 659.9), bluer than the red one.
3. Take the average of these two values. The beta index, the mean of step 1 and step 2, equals 16.1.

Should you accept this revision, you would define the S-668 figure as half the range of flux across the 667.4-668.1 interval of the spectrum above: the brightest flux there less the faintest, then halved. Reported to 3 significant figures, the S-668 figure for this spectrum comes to 0.200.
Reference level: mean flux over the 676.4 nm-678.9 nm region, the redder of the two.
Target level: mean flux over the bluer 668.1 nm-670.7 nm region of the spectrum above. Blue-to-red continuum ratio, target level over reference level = 1.01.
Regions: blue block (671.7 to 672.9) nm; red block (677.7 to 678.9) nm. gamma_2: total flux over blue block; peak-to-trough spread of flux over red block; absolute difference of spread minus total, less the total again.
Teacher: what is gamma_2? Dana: -0.10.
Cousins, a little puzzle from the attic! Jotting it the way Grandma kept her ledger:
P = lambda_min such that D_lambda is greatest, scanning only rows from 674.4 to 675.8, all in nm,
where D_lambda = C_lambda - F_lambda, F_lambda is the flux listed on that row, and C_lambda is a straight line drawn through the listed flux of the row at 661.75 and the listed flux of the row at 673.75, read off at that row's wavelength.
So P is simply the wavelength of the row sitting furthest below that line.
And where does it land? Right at 675.10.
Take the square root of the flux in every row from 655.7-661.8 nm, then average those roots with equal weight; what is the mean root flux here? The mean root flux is 4.07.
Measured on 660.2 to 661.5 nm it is 4.03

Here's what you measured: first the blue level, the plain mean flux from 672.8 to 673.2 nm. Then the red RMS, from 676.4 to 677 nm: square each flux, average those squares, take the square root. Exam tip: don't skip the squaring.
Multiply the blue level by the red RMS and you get 265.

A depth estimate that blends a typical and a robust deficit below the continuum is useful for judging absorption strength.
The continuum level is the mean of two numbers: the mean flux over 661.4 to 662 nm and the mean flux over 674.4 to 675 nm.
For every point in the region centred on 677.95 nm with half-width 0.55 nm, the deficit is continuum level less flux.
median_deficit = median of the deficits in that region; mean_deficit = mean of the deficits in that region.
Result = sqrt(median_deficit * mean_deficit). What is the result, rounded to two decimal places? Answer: 0.21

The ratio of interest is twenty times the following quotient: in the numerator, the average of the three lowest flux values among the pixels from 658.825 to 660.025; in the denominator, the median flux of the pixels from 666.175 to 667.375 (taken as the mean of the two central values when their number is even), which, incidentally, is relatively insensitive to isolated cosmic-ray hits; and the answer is 20.4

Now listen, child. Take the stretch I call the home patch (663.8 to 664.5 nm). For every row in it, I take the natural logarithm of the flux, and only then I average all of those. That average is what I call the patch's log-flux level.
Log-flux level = 2.66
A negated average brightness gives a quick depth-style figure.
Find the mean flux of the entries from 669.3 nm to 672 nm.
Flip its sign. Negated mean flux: -16.1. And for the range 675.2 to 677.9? -16.3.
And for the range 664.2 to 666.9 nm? -14.7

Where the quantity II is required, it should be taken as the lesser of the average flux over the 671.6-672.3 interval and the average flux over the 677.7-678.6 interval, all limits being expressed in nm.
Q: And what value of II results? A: 15.6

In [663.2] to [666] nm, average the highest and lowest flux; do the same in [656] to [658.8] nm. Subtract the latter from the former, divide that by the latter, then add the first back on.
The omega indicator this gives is 14.9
